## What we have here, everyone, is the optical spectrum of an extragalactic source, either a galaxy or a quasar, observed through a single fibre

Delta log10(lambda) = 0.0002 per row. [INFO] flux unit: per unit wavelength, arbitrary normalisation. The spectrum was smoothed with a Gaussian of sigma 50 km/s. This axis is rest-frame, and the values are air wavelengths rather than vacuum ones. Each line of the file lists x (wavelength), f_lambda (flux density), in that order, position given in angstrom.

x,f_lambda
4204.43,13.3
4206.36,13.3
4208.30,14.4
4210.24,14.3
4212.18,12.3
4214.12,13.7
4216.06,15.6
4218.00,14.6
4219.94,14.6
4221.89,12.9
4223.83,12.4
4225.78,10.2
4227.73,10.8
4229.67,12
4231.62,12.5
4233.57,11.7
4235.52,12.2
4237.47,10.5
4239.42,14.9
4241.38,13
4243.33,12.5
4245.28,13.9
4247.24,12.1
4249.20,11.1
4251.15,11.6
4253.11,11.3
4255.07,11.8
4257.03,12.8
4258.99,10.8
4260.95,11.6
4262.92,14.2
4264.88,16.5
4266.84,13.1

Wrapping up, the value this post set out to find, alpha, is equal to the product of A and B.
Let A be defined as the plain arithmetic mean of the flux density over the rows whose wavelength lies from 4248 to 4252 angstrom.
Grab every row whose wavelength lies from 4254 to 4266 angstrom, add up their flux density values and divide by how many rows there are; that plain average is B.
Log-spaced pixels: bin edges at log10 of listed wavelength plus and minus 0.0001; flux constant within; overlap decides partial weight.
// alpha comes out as 147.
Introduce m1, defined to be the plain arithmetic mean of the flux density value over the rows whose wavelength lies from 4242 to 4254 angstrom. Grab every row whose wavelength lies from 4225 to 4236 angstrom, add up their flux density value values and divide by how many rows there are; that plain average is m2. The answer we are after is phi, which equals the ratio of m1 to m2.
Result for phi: 1.04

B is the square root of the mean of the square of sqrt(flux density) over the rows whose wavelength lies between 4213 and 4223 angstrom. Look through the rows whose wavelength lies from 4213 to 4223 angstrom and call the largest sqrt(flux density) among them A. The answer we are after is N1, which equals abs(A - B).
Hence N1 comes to 0.17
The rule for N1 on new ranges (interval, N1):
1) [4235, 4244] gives 0.31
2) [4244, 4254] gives 0.26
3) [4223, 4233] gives 0.13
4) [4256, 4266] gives 0.43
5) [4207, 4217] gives 0.20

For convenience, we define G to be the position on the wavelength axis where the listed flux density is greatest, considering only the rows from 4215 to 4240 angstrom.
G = 4216.06 angstrom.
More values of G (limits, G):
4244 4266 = 4264.88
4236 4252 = 4239.42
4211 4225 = 4216.06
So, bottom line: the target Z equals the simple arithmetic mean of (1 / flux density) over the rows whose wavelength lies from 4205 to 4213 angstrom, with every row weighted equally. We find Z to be 0.0740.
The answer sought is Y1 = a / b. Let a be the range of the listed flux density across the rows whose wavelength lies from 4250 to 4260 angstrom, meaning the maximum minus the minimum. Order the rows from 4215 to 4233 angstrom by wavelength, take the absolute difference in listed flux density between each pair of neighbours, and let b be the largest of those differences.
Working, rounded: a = 2.0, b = 2.2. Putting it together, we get 0.9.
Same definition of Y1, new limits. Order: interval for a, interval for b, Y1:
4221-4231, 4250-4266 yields 1.0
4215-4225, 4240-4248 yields 1.8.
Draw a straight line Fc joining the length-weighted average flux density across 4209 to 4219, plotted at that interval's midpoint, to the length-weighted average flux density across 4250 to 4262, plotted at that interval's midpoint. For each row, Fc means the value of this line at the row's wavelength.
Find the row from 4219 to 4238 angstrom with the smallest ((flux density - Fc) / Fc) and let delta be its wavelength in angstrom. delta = 4225.78 angstrom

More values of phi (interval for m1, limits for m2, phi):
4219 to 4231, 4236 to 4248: 0.95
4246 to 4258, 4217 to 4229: 0.94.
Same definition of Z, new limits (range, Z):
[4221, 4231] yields 0.0864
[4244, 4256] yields 0.0840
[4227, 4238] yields 0.0864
